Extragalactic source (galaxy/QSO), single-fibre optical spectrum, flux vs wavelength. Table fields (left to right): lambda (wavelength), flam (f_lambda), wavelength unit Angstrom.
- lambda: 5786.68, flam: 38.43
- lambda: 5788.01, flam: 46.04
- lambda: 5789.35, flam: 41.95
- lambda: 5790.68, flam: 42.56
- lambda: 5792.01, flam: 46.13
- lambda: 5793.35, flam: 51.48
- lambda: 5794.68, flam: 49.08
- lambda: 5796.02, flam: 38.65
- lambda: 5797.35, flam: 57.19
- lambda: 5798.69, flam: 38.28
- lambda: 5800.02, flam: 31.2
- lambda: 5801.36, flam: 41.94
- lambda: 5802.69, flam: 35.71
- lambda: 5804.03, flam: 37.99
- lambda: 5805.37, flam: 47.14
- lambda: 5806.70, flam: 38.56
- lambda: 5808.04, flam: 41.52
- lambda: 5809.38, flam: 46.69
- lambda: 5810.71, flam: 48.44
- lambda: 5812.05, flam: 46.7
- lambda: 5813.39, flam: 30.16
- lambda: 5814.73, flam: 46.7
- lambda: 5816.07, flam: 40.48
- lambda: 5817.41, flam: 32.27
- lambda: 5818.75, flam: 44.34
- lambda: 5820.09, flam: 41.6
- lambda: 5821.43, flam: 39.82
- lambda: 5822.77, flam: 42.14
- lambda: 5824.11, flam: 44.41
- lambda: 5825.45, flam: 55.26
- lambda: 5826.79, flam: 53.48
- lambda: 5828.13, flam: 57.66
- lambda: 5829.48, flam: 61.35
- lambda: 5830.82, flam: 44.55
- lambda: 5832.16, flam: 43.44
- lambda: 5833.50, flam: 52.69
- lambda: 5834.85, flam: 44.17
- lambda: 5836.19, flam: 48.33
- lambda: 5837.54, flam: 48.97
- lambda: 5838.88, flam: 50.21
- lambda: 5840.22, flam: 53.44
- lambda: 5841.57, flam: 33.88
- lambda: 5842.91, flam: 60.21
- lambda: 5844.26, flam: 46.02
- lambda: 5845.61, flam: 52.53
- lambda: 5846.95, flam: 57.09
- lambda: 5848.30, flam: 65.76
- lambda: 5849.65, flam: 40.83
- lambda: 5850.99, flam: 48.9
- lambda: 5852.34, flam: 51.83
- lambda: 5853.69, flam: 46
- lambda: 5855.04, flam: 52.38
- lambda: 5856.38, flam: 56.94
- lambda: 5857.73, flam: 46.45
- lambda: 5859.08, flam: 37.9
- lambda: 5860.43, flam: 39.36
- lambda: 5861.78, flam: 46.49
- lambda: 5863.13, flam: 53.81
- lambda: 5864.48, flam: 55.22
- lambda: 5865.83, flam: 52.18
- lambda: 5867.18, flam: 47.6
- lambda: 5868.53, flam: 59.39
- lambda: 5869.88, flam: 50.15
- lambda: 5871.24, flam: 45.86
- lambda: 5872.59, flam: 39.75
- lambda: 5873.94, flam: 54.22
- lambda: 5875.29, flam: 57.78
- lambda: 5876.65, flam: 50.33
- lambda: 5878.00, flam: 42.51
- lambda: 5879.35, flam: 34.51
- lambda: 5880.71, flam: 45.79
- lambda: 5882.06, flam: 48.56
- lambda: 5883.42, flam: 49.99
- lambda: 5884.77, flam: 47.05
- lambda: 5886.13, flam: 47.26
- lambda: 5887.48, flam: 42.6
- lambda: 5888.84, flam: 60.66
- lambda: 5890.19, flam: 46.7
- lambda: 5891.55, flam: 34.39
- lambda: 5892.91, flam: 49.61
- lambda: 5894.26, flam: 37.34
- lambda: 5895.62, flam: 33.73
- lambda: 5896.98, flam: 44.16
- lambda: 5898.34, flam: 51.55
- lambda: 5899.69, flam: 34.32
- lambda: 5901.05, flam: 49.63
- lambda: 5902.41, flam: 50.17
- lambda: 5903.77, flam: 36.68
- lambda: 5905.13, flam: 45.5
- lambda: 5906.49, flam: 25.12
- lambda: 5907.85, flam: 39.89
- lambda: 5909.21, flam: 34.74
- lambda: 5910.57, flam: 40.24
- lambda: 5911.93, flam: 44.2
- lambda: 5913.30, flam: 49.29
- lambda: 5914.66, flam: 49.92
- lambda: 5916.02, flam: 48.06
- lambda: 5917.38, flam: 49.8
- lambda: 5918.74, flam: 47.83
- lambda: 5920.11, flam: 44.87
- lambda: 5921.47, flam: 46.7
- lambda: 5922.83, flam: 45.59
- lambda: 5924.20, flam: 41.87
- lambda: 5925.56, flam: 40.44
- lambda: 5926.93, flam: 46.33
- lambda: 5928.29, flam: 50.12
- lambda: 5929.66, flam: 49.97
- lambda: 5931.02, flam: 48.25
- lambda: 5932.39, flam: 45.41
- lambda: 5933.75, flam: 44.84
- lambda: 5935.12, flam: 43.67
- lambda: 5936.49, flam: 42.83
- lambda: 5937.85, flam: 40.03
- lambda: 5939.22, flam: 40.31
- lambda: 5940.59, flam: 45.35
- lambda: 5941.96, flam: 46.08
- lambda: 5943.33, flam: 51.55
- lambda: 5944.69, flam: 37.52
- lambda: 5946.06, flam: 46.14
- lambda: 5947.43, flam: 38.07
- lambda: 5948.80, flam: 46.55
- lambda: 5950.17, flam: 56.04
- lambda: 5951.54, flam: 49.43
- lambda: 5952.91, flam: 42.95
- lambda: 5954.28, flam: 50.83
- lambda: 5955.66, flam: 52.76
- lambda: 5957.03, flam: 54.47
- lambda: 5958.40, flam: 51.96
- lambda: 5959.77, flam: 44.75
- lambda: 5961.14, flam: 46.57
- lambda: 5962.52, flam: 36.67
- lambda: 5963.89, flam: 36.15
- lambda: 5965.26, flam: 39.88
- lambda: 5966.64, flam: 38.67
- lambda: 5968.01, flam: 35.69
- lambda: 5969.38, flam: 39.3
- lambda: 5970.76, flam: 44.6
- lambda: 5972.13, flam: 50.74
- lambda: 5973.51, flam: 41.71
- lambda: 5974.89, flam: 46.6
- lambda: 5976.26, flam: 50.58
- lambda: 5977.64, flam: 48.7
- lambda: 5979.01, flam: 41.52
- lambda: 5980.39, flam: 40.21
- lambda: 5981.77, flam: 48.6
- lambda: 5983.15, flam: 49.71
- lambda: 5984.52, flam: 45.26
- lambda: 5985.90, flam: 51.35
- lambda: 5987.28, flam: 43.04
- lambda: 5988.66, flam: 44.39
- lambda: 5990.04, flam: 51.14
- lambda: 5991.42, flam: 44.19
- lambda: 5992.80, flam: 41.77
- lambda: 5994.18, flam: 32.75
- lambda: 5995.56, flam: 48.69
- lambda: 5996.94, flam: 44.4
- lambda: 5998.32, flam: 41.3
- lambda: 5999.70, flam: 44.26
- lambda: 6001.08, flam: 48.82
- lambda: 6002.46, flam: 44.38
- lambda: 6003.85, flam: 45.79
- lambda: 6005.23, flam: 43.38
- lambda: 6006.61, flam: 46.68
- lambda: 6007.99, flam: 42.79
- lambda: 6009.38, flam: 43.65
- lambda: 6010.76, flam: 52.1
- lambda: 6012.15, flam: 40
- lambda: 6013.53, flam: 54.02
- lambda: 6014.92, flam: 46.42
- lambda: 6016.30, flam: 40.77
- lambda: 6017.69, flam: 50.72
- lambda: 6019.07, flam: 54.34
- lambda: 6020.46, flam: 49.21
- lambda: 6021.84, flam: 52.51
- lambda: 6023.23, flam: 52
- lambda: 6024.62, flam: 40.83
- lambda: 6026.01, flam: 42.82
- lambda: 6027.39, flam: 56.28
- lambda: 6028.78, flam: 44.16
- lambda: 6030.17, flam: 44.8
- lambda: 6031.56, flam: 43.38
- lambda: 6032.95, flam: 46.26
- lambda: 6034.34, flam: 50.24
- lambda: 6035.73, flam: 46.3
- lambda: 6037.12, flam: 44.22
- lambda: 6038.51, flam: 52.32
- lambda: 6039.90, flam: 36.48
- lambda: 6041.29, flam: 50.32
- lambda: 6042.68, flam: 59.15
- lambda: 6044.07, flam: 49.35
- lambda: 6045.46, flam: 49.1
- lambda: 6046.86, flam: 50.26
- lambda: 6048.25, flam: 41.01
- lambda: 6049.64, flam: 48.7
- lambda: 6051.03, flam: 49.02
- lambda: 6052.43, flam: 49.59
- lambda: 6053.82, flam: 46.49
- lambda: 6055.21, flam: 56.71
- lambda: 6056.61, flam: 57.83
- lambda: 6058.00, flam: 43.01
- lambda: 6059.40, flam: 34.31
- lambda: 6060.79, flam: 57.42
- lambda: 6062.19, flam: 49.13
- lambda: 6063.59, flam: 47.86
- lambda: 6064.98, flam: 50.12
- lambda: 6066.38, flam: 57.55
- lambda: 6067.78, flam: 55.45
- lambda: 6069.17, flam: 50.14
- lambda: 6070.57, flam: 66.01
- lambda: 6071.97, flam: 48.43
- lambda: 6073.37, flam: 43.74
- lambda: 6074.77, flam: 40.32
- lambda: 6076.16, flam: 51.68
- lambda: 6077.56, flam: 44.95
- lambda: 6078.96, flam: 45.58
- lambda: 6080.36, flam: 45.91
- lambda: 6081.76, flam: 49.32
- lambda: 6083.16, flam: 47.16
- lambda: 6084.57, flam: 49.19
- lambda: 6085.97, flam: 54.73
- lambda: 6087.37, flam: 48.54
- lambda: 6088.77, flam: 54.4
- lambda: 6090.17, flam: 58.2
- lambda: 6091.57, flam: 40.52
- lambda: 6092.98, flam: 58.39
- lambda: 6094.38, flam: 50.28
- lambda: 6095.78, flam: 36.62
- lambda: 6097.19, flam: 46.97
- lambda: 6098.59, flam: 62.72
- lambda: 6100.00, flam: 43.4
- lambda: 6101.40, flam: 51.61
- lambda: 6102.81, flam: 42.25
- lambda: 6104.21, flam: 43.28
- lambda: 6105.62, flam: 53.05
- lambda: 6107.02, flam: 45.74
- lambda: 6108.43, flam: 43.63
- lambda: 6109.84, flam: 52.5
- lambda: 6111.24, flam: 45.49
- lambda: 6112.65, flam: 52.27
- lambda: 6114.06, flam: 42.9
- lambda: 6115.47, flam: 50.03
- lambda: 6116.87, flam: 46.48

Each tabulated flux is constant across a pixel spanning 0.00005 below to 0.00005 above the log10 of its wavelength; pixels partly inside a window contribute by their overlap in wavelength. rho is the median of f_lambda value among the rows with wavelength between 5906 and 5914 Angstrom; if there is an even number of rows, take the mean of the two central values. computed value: 40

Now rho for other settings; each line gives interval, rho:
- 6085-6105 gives 49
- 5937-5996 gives 45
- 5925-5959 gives 46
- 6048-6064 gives 49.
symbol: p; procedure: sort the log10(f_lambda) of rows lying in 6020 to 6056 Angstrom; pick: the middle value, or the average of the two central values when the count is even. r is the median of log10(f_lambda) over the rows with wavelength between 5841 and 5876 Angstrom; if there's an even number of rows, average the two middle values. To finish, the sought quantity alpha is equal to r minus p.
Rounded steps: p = 1.69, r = 1.71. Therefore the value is 0.017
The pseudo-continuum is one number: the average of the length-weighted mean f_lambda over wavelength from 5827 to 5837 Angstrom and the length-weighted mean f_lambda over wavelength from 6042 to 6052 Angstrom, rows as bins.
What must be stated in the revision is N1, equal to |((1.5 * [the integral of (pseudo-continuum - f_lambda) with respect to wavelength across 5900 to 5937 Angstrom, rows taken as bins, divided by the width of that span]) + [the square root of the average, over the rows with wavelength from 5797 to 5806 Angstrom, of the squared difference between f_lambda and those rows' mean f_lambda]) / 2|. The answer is 8.1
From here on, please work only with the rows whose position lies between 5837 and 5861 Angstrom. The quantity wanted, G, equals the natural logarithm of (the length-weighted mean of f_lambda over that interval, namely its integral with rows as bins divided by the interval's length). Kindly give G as 3.90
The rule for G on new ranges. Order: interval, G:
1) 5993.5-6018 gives 3.81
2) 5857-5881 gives 3.87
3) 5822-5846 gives 3.90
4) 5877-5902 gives 3.80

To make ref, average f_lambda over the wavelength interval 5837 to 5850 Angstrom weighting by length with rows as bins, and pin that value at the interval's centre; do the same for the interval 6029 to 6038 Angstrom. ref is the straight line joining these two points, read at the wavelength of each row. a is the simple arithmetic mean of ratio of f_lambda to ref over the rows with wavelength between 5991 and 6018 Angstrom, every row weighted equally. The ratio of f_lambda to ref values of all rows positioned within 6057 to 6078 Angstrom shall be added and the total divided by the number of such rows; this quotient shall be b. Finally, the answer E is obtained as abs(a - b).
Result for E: 0.138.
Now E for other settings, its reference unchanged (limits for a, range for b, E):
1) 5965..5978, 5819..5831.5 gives 0.030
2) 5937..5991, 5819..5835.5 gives 0.009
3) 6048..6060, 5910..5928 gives 0.113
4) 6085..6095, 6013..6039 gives 0.136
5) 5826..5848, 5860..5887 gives 0.022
